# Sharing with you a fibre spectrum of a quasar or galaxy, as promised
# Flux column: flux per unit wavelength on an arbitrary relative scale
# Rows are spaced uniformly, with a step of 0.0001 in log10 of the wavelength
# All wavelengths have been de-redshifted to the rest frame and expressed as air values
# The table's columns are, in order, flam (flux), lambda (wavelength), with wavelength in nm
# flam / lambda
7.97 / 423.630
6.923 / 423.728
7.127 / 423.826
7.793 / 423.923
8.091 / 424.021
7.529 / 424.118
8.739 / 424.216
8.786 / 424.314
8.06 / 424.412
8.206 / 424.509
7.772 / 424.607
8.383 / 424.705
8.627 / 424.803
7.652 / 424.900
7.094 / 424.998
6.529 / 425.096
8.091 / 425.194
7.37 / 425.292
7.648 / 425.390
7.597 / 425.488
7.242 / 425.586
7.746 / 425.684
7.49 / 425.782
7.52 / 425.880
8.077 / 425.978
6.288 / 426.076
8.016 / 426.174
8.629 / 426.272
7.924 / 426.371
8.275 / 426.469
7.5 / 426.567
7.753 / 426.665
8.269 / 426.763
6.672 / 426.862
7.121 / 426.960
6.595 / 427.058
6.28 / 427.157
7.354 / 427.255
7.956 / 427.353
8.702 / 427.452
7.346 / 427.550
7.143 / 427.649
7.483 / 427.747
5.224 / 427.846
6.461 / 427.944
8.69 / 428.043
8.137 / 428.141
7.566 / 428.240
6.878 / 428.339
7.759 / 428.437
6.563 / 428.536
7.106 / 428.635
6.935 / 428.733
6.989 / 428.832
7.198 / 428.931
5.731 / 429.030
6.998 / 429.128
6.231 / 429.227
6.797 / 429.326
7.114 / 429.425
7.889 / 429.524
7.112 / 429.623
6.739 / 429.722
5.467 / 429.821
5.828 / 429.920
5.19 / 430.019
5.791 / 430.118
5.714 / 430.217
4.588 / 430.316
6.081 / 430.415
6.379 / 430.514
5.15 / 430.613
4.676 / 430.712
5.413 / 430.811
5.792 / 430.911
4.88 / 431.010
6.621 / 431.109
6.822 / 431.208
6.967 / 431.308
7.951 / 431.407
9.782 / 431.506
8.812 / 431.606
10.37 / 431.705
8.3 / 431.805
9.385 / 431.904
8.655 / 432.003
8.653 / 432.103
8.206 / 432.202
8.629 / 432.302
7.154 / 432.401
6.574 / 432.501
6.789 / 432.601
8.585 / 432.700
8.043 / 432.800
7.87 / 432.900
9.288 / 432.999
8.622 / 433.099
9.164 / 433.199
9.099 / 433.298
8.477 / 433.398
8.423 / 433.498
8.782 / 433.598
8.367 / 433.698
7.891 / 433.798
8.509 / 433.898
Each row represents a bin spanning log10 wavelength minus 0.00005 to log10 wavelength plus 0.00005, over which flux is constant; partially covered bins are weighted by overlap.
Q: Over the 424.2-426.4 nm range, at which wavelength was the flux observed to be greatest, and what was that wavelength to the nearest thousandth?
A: 424.314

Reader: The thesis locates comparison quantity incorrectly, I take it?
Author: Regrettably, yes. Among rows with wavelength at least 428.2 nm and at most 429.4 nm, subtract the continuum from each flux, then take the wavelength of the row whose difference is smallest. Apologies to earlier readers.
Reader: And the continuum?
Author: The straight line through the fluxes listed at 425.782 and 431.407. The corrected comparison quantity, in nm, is 429.030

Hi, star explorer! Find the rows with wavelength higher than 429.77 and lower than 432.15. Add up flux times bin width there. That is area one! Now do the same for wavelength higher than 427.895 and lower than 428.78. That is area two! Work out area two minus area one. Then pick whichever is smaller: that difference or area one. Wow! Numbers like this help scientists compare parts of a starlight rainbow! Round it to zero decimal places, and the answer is -10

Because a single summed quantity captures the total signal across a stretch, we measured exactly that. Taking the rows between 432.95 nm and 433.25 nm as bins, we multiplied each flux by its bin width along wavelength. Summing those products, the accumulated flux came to 2.7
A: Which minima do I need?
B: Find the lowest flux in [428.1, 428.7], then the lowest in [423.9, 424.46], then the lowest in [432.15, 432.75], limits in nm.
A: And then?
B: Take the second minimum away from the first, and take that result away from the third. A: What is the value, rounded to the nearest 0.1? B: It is 7.5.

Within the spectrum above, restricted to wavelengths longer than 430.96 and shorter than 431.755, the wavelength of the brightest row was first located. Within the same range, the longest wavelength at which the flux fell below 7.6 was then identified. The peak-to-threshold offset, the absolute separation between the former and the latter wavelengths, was 0.40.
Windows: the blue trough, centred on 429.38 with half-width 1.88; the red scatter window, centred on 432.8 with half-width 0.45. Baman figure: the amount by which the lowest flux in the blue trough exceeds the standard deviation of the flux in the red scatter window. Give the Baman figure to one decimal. 3.6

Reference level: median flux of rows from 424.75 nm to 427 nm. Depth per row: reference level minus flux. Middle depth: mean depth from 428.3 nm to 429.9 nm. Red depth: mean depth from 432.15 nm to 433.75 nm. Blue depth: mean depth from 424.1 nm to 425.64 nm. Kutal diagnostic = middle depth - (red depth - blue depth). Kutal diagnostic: 1.2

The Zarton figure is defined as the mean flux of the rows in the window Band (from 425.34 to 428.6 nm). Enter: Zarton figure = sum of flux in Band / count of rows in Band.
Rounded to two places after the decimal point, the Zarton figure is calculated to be 7.45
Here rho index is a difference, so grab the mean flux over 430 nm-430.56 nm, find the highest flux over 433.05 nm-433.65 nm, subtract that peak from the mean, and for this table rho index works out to -3.5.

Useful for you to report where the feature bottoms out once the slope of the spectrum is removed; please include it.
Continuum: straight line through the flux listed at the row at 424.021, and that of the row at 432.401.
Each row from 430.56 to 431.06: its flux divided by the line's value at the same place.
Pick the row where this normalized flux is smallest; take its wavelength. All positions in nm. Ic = 430.712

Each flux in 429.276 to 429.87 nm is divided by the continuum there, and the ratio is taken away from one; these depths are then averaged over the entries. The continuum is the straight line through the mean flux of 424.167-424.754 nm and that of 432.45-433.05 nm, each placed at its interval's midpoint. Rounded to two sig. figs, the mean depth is 0.15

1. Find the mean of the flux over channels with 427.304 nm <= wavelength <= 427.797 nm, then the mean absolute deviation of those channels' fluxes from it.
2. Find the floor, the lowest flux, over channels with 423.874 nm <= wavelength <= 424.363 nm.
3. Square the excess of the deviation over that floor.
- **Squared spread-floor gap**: 50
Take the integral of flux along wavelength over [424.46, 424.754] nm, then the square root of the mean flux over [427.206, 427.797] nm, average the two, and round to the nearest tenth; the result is 2.6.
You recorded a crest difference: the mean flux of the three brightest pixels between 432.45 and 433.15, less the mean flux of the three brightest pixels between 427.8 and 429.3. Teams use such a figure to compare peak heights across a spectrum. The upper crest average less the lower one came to 0.6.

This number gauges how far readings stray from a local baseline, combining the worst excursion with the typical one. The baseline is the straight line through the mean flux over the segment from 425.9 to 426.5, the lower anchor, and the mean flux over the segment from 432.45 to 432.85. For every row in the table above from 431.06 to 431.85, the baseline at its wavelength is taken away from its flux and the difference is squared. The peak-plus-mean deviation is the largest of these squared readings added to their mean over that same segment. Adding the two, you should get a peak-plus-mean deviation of 10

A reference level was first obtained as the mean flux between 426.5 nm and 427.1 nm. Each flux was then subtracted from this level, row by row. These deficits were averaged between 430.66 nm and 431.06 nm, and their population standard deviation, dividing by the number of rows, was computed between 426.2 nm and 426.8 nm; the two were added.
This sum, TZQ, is 2.5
